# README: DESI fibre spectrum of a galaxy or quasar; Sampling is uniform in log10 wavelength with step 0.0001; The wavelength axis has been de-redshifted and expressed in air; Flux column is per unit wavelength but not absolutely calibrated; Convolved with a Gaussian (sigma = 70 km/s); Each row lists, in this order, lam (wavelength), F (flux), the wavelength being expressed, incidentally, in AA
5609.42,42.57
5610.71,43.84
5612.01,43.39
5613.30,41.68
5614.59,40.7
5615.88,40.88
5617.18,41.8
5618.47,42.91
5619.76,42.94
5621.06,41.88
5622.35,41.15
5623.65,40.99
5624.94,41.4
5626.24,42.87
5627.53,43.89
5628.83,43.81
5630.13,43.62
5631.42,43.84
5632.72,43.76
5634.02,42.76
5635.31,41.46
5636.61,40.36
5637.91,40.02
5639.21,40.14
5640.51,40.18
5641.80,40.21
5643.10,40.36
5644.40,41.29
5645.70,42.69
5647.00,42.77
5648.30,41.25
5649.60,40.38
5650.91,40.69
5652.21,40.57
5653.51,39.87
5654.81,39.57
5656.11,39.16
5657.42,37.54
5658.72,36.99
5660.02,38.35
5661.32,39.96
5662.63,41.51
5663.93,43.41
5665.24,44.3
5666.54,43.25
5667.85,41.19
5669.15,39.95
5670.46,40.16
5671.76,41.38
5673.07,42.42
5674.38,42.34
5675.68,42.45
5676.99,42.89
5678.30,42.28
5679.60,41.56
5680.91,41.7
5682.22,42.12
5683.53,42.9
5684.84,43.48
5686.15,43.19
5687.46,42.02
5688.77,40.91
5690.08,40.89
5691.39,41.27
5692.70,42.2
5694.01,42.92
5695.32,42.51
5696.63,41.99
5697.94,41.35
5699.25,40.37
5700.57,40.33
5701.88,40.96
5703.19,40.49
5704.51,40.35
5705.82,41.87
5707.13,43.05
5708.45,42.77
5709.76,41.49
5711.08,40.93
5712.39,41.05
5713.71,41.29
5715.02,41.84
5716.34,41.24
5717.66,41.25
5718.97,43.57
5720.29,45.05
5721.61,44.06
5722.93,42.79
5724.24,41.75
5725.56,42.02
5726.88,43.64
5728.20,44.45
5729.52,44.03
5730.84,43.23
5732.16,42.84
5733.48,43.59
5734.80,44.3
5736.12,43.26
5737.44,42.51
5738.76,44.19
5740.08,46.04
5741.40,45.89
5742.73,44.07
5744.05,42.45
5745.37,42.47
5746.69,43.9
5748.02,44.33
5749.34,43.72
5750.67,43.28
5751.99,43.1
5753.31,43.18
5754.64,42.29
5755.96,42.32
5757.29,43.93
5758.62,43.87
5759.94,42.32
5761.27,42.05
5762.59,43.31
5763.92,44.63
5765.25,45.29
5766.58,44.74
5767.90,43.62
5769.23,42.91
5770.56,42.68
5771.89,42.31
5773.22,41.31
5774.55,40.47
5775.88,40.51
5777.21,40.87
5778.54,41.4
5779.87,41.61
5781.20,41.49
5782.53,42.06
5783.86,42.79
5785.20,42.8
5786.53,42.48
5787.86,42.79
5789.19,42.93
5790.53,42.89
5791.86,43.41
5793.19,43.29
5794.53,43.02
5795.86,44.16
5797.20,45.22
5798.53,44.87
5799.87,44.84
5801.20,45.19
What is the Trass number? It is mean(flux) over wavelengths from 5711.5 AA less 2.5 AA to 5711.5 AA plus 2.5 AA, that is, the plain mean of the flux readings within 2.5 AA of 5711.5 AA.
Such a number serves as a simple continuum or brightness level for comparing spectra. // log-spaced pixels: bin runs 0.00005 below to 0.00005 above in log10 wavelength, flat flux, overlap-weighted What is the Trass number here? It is 41.2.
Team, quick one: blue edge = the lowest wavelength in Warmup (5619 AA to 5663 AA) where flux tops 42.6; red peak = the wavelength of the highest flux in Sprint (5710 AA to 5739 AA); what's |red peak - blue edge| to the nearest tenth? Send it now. 100.5 AA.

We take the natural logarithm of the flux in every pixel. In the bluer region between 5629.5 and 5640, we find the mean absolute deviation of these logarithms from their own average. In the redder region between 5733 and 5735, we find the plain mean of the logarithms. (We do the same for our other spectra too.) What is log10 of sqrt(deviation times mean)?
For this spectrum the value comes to -0.43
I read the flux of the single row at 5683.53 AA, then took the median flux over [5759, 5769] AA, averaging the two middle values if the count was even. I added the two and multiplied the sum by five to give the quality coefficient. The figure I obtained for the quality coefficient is 433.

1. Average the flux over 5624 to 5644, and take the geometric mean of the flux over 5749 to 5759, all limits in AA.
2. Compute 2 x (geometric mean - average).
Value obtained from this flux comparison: 2.6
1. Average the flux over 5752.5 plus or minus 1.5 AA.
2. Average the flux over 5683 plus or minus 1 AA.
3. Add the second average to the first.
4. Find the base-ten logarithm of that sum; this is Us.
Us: 1.93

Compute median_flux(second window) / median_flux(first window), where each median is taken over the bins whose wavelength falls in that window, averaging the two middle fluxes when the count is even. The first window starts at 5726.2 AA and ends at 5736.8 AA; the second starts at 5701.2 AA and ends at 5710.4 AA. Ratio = 0.951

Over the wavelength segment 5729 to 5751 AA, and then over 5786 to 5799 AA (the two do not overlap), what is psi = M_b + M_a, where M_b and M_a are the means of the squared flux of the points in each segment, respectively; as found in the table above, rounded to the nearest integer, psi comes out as 3810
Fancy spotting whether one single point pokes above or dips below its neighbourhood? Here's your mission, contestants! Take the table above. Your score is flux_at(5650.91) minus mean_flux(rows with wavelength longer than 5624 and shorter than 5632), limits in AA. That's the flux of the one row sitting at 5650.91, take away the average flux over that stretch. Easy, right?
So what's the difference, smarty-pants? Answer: -2.5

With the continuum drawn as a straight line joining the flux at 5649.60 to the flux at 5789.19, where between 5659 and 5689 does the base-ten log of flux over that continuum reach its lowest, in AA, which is 5660.02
